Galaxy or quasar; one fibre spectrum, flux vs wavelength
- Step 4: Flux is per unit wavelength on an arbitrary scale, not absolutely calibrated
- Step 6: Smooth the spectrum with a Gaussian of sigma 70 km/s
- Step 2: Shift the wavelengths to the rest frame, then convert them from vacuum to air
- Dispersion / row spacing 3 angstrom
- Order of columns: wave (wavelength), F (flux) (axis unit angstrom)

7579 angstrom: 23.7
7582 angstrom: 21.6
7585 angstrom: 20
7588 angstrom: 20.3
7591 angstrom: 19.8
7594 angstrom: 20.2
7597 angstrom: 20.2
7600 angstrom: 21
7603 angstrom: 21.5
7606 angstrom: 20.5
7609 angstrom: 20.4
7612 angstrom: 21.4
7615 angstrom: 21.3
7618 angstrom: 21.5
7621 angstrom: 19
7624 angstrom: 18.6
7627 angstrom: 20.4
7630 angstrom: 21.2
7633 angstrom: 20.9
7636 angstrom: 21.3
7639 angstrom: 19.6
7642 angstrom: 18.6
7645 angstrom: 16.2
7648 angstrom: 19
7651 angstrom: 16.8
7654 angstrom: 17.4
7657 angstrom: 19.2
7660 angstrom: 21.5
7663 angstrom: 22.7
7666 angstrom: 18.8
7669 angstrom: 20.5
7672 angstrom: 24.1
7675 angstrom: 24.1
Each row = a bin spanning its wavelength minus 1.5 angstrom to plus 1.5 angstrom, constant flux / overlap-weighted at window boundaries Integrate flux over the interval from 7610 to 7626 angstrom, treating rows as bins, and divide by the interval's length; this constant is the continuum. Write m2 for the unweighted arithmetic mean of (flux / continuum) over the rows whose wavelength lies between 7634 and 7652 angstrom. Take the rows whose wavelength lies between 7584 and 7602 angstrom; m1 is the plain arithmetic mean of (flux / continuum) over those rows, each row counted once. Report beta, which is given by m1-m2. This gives 0.08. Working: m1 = 0.99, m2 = 0.913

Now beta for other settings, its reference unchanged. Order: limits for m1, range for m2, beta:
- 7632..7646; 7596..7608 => -0.07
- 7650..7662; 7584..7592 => -0.06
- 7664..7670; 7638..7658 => 0.08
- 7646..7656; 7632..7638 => -0.17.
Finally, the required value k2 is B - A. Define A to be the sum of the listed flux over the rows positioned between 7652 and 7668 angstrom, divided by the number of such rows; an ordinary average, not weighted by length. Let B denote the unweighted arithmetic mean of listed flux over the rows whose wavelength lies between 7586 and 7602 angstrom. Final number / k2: 0.4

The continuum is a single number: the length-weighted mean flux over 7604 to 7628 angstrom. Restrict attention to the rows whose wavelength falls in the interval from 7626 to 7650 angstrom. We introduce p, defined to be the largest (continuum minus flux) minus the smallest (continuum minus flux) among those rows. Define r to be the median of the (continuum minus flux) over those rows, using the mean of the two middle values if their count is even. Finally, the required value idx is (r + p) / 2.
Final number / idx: 2.8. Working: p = 5.1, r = 0.4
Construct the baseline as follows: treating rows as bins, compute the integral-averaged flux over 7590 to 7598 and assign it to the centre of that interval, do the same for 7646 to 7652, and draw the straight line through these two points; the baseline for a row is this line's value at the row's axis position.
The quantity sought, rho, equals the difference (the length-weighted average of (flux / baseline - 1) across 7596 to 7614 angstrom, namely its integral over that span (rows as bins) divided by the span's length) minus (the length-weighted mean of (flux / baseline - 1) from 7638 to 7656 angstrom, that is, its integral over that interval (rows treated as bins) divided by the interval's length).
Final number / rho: 0.06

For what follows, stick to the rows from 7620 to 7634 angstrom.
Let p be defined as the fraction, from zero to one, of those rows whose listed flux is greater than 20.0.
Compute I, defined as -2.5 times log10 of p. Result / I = 0.6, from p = 0.60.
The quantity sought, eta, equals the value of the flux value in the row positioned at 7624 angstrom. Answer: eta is 18.6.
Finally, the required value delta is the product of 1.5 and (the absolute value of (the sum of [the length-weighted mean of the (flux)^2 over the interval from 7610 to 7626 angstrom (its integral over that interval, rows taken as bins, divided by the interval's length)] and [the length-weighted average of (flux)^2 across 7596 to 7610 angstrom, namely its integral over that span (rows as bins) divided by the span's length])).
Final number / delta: 1270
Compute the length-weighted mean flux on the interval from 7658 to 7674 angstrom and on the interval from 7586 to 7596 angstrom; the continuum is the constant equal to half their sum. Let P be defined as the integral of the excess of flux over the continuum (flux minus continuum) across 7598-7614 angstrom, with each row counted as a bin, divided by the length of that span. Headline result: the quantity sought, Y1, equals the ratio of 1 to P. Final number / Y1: 8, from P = 0.1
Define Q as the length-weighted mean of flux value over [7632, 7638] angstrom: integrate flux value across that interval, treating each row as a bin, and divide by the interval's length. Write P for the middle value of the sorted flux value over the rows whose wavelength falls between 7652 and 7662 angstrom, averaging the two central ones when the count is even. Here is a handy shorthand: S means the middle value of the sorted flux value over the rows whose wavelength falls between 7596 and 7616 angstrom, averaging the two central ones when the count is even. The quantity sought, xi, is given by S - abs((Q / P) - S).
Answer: 1.09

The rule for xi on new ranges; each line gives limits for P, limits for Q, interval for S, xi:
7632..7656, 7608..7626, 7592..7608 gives 1.08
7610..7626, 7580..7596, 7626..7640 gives 0.96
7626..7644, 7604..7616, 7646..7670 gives 1.01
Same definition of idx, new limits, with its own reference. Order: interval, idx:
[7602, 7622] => 0.8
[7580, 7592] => 1.0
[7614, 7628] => 1.5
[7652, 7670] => 2.9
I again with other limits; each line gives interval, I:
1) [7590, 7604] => 0.2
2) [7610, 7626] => 0.6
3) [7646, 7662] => 1.7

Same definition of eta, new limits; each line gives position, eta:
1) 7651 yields 16.8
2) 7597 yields 20.2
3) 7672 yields 24.1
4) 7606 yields 20.5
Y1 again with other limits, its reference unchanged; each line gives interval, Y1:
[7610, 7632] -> -3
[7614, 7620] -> 3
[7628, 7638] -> 5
